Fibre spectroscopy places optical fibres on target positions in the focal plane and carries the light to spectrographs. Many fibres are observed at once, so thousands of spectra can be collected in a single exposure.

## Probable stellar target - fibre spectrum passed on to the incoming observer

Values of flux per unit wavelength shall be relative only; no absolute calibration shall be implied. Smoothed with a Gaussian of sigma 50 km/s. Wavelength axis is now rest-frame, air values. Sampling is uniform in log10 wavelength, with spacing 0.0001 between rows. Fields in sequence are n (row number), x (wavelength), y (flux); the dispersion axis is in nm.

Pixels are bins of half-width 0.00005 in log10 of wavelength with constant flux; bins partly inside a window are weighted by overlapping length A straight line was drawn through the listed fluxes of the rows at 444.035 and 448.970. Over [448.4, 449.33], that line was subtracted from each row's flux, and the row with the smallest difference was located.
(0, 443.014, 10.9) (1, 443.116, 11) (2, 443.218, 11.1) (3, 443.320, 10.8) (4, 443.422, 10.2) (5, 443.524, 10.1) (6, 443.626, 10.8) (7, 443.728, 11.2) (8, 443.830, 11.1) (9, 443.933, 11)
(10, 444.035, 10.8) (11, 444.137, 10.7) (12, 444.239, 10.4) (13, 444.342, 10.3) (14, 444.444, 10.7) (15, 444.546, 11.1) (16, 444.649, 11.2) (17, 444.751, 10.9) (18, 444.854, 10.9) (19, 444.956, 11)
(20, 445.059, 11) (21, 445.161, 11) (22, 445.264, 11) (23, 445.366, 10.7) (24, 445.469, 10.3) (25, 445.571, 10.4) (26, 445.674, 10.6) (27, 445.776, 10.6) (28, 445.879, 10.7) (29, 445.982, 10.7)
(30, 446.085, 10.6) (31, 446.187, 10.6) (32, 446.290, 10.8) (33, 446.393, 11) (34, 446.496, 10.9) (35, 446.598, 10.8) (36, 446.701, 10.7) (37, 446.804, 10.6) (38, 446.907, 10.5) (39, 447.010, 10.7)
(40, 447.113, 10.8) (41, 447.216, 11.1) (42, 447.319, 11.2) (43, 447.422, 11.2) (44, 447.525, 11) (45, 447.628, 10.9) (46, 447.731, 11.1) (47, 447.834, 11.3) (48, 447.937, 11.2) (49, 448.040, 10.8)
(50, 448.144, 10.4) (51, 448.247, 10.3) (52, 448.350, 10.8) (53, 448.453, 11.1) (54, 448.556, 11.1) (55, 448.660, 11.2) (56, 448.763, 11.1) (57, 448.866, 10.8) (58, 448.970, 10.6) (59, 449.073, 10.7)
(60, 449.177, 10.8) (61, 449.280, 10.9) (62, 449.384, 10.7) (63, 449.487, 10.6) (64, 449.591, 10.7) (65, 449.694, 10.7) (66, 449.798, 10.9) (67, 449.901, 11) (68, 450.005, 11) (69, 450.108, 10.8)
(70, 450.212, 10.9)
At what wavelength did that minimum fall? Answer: 448.970 nm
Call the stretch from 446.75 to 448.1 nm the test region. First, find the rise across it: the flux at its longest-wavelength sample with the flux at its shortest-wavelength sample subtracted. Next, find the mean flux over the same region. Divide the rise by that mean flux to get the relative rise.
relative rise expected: 0.018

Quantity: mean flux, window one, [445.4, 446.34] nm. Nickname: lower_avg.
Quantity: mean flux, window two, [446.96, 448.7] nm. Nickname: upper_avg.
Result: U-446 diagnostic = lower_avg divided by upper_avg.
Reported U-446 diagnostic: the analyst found 0.967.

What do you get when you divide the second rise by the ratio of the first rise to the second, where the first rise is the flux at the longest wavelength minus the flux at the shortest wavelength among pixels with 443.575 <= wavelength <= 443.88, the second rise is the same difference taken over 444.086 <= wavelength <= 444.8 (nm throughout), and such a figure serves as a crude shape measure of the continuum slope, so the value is 0.13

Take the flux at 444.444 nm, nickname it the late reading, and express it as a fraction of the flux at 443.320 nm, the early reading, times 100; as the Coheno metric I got 99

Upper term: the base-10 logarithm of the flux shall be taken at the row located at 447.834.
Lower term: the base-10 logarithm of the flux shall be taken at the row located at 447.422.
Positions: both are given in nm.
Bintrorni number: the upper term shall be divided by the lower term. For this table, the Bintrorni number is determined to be 1.00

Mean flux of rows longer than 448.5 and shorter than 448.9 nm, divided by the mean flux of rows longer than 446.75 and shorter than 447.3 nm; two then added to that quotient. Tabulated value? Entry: 3.03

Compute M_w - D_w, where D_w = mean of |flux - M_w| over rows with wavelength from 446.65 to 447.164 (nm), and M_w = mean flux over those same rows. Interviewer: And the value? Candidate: 10.6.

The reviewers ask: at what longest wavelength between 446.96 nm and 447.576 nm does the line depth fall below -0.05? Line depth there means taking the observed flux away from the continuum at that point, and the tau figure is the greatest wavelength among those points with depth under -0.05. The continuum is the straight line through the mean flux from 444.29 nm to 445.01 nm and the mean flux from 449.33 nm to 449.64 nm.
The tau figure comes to 447.525 nm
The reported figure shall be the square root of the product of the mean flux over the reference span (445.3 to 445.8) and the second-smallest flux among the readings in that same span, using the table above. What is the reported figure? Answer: 10.5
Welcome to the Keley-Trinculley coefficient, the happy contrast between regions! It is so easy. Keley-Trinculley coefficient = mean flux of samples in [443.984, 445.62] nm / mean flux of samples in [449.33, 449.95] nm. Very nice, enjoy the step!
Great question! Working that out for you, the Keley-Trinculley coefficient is 1.001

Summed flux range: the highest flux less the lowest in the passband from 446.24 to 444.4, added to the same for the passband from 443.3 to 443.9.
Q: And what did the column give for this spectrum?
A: 2.00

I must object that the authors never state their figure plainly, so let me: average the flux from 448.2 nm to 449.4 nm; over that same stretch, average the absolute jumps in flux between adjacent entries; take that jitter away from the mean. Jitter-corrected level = 10.7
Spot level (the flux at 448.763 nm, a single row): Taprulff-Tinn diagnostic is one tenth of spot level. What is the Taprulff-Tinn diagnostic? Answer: 1.11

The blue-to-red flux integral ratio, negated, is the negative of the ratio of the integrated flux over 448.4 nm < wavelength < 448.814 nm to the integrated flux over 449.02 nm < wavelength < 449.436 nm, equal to -1.03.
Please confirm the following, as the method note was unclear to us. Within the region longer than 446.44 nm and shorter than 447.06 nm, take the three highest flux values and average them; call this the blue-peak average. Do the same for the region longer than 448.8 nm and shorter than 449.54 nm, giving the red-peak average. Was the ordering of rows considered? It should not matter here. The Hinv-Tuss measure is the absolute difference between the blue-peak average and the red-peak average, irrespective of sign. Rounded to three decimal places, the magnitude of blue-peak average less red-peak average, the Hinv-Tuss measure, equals 0.033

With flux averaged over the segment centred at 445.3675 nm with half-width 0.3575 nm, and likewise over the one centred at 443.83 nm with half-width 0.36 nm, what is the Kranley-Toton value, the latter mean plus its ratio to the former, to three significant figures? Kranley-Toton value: 11.8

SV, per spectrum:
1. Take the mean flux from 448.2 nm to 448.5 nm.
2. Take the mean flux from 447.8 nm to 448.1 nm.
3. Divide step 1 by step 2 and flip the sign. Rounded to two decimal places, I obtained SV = -0.97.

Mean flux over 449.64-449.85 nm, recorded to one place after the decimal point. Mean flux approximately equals 10.8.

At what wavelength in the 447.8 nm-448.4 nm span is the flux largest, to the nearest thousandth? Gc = 447.834 nm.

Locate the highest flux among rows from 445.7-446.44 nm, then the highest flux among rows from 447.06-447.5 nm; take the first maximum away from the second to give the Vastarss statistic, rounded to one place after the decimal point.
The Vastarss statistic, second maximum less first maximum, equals 0.2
